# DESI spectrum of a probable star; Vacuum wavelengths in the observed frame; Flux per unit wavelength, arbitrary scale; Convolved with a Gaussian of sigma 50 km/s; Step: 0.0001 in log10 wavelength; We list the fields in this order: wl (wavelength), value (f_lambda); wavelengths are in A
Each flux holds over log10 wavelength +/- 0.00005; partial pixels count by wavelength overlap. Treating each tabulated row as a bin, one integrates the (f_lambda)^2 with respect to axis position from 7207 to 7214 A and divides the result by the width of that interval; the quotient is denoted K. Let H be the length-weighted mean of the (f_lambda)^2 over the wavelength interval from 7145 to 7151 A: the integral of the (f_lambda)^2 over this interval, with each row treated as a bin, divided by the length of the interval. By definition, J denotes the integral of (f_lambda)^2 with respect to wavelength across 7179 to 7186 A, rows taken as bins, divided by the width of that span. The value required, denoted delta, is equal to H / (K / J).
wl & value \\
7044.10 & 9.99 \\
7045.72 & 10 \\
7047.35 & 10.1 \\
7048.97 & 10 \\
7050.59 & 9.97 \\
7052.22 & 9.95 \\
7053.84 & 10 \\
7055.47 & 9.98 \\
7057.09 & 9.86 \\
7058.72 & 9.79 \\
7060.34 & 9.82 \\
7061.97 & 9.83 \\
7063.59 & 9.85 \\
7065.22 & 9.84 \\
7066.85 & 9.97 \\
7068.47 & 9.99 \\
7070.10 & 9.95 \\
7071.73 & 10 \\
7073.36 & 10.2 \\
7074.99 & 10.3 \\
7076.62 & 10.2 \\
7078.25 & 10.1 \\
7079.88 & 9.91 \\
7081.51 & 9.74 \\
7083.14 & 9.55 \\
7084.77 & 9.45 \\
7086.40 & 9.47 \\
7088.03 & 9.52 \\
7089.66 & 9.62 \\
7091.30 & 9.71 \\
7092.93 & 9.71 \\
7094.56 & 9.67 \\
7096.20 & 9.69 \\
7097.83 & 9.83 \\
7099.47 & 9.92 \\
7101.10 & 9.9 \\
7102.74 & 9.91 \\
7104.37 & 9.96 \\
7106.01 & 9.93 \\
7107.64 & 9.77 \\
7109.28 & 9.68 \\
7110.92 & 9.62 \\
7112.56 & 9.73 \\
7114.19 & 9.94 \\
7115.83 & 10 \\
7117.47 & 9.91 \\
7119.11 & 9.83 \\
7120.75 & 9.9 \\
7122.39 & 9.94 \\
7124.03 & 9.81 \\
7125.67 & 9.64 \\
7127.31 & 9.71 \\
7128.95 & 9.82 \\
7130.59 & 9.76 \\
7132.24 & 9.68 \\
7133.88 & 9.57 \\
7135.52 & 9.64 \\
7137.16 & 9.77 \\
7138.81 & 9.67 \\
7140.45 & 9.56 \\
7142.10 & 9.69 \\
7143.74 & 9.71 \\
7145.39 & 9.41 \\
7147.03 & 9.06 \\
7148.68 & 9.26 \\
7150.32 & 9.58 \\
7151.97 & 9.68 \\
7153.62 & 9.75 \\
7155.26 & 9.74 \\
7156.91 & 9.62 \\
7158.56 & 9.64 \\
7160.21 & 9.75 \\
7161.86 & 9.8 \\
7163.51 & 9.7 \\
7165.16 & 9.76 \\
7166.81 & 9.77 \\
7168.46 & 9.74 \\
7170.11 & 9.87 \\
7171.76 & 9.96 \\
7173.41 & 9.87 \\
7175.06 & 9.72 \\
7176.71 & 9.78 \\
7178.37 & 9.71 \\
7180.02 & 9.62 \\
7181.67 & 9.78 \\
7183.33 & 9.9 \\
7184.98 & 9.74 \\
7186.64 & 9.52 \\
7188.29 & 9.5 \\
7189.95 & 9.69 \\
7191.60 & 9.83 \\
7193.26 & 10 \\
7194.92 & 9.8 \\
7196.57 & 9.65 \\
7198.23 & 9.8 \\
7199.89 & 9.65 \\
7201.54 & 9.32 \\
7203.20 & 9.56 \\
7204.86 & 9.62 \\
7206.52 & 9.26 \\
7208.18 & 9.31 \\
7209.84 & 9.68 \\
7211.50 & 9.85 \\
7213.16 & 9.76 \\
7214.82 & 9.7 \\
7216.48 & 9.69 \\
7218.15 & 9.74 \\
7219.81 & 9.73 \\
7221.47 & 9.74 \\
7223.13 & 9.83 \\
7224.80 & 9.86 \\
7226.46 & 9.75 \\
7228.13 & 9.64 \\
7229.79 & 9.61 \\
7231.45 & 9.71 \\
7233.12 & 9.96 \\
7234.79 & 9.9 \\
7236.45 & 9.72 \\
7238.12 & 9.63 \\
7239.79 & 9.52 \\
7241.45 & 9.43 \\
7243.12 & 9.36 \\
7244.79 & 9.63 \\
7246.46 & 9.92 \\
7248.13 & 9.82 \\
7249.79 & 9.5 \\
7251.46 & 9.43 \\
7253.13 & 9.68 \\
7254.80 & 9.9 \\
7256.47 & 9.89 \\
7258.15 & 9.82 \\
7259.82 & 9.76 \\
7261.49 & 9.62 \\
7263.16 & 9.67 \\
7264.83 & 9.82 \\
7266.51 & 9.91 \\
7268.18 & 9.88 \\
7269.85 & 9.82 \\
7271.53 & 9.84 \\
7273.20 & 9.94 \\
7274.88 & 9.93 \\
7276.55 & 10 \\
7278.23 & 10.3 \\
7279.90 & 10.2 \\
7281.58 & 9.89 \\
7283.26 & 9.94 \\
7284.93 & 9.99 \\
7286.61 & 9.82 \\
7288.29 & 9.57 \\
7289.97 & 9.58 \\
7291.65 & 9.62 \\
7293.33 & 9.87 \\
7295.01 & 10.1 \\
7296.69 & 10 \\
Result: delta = 89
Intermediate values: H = 86.9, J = 95.1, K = 92.8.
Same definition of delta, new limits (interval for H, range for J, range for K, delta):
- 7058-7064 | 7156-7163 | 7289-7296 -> 95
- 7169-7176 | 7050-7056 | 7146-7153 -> 109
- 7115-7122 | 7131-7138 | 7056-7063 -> 95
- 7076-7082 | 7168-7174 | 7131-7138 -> 104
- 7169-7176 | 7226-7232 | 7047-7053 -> 91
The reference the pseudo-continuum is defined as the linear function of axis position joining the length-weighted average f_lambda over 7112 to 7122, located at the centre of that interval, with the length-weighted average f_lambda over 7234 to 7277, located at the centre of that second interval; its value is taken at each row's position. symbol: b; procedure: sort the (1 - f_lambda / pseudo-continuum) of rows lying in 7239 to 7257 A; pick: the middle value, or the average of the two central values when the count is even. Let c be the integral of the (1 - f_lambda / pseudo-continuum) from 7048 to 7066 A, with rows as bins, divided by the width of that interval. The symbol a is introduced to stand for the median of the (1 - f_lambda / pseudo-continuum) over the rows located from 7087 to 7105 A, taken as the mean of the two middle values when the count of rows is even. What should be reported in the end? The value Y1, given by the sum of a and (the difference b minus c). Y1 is 0.03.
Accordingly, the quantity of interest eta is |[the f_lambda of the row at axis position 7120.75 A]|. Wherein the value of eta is 9.9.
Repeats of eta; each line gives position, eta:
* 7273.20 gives 9.9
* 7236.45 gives 9.7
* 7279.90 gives 10.2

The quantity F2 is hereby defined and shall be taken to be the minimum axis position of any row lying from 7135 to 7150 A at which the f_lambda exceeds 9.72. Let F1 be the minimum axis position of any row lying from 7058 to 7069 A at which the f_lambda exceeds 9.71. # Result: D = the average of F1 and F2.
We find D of 7097.9 A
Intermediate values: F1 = 7058.72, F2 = 7137.16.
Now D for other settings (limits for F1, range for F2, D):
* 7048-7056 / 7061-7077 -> 7055.5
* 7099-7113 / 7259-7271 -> 7179.6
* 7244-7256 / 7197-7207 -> 7222.3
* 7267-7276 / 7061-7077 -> 7165.1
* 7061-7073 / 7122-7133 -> 7092.2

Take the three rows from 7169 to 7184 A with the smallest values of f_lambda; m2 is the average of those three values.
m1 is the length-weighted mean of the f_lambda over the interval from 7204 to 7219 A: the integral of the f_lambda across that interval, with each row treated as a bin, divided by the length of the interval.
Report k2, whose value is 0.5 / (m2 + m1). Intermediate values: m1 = 9.62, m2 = 9.68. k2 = 0.0259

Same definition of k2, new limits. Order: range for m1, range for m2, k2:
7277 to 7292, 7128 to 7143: 0.0257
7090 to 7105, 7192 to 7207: 0.0261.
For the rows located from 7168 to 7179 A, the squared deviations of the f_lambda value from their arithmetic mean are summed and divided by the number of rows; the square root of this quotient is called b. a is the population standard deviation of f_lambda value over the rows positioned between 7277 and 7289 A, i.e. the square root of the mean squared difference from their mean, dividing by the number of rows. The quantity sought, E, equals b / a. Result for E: 0.39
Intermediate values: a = 0.224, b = 0.09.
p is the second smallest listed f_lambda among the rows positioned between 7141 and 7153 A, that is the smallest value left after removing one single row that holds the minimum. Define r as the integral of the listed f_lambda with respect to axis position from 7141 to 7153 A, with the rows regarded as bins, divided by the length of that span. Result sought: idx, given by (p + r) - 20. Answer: -1.25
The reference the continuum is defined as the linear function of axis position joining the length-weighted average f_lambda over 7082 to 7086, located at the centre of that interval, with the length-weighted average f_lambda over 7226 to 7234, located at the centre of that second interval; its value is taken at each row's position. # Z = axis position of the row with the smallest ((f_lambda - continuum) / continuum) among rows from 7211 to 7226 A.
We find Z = 7216.48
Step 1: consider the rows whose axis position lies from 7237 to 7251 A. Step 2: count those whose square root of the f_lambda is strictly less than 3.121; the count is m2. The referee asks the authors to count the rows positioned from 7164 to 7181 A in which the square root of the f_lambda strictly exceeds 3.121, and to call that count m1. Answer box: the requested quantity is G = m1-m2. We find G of 0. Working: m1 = 6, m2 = 6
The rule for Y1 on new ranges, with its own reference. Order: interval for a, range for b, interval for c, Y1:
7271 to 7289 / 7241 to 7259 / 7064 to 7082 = -0.01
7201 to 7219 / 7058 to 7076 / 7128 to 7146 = -0.01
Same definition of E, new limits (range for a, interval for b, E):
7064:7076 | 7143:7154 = 1.64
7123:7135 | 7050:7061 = 0.93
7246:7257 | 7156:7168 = 0.34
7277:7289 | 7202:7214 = 0.91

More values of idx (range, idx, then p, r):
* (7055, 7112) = -0.70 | 9.47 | 9.83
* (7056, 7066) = -0.34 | 9.82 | 9.84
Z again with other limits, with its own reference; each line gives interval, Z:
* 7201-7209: 7206.52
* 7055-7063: 7058.72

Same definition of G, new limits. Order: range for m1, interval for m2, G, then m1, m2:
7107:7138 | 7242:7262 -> 5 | 11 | 6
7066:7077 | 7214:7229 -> 1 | 7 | 6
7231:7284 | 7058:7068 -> 20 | 20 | 0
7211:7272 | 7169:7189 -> 12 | 18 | 6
